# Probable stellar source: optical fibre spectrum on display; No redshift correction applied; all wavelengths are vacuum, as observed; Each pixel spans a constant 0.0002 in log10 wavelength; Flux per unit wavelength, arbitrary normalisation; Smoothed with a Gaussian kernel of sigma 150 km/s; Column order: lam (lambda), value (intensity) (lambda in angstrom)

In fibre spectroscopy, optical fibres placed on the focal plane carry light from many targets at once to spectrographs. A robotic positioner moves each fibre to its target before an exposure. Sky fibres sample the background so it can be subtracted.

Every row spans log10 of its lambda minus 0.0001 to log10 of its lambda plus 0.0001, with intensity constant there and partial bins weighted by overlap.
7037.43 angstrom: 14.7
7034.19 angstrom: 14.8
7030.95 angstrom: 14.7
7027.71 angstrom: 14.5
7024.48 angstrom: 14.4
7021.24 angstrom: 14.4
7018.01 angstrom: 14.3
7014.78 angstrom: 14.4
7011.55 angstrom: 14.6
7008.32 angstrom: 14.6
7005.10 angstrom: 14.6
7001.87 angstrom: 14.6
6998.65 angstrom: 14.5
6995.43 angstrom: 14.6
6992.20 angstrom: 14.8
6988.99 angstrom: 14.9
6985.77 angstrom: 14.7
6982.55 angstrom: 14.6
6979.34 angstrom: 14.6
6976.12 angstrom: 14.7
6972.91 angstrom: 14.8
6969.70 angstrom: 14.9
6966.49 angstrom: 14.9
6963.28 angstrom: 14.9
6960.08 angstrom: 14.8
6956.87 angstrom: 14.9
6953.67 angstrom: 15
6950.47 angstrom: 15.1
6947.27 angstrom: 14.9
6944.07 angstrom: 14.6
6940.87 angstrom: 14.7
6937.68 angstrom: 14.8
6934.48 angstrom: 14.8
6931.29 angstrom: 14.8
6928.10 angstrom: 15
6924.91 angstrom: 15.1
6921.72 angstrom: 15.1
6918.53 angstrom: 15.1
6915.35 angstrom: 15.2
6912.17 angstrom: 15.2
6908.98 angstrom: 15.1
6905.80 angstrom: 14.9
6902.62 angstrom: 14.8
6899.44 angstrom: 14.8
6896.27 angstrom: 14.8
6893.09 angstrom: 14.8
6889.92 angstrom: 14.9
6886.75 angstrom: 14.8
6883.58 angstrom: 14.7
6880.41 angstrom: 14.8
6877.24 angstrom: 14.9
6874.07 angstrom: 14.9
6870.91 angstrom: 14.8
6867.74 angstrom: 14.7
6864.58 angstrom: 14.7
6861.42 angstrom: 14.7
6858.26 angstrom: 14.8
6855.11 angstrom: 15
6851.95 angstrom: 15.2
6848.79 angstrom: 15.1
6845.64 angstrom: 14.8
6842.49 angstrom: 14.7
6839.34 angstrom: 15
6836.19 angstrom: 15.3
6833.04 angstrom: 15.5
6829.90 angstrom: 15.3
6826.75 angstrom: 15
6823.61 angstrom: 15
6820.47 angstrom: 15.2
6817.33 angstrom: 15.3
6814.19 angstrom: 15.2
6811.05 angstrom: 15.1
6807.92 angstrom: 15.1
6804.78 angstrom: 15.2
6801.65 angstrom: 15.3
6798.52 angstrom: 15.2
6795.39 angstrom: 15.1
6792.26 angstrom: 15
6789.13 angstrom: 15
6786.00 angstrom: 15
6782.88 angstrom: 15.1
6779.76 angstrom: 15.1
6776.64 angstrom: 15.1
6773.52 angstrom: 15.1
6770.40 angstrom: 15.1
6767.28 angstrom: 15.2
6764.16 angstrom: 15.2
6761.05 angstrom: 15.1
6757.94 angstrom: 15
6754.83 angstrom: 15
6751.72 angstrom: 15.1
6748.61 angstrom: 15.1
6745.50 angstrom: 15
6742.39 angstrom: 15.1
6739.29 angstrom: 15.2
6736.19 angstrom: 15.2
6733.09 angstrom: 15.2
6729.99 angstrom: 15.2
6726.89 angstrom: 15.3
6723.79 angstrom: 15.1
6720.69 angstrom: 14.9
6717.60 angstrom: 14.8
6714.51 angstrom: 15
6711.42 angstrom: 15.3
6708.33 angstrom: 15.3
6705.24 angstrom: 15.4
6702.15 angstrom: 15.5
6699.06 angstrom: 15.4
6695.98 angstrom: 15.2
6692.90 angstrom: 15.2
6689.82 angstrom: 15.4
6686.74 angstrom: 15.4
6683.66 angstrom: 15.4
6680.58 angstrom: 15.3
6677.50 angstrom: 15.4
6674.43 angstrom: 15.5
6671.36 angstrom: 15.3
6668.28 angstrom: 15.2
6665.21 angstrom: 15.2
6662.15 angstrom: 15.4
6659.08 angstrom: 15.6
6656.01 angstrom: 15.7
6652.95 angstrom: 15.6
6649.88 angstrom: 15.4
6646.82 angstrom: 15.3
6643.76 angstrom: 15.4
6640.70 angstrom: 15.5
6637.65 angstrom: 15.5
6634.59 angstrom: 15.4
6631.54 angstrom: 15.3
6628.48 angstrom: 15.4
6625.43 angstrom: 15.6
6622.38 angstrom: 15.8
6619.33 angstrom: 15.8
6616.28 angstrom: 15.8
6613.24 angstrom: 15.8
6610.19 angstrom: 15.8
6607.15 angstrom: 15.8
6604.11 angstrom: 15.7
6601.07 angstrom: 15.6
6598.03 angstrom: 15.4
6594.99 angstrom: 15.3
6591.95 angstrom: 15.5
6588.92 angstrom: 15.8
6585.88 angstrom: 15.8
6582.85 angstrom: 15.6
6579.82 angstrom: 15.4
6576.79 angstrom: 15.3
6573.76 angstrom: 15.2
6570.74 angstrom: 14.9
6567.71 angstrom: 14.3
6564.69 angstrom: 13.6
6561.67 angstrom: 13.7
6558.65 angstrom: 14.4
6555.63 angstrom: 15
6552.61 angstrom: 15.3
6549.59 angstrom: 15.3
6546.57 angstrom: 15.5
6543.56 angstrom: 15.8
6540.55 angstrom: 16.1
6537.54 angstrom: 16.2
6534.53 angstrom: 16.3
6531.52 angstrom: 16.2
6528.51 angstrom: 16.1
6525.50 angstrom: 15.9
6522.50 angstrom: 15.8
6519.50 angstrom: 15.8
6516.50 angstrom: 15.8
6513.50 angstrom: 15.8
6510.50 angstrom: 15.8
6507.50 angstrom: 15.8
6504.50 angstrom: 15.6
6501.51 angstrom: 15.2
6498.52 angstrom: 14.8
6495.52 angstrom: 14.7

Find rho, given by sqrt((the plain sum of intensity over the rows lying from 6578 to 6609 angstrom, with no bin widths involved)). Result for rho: 12.5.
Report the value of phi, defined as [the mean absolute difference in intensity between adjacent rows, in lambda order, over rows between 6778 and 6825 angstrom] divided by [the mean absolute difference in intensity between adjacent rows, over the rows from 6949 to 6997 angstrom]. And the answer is 0.85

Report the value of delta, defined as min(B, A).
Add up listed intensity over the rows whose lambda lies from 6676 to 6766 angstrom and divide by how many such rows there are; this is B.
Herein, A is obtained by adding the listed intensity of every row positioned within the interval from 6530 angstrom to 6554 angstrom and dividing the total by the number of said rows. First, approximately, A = 15.8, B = 15.2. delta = 15.2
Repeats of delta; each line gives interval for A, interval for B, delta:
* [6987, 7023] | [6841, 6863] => 14.6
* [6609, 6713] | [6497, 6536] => 15.5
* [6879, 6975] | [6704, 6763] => 14.9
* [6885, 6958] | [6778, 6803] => 14.9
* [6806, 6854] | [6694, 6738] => 15.1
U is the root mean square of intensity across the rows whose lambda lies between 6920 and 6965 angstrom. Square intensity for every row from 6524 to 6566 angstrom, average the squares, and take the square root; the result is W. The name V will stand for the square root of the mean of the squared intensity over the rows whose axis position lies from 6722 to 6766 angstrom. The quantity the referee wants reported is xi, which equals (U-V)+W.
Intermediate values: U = 14.9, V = 15.1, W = 15.4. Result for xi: 15.2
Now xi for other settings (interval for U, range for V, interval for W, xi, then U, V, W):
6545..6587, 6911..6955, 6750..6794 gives 15.1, 15.0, 15.0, 15.1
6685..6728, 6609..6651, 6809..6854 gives 14.8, 15.2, 15.6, 15.1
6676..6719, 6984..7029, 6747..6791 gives 15.8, 15.3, 14.6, 15.1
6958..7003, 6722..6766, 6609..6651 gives 15.2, 14.7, 15.1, 15.6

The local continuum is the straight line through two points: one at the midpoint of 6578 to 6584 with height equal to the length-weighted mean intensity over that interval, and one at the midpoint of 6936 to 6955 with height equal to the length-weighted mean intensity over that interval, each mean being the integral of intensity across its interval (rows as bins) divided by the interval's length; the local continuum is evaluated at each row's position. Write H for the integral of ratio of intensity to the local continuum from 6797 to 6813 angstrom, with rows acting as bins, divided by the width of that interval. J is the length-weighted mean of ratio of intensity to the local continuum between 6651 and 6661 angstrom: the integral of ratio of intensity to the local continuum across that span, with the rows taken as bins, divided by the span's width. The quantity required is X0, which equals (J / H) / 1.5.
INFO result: 0.673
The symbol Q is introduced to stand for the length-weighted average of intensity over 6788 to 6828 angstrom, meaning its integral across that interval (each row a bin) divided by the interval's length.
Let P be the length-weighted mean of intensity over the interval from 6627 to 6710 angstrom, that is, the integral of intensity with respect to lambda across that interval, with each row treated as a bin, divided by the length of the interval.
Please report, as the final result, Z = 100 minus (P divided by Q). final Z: 98.98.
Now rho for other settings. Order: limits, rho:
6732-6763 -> 12.3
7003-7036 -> 12.1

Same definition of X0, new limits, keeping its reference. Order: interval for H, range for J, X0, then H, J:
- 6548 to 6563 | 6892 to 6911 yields 0.700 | 0.95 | 1.00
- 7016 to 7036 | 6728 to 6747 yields 0.673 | 0.99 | 1.00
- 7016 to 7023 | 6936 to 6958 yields 0.684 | 0.98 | 1.00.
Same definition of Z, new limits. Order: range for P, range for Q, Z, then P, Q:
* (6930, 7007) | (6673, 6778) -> 99.03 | 14.8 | 15.20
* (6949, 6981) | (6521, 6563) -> 99.04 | 14.9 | 15.55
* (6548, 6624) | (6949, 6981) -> 98.97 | 15.3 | 14.86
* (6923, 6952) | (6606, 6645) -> 99.05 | 14.9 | 15.61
